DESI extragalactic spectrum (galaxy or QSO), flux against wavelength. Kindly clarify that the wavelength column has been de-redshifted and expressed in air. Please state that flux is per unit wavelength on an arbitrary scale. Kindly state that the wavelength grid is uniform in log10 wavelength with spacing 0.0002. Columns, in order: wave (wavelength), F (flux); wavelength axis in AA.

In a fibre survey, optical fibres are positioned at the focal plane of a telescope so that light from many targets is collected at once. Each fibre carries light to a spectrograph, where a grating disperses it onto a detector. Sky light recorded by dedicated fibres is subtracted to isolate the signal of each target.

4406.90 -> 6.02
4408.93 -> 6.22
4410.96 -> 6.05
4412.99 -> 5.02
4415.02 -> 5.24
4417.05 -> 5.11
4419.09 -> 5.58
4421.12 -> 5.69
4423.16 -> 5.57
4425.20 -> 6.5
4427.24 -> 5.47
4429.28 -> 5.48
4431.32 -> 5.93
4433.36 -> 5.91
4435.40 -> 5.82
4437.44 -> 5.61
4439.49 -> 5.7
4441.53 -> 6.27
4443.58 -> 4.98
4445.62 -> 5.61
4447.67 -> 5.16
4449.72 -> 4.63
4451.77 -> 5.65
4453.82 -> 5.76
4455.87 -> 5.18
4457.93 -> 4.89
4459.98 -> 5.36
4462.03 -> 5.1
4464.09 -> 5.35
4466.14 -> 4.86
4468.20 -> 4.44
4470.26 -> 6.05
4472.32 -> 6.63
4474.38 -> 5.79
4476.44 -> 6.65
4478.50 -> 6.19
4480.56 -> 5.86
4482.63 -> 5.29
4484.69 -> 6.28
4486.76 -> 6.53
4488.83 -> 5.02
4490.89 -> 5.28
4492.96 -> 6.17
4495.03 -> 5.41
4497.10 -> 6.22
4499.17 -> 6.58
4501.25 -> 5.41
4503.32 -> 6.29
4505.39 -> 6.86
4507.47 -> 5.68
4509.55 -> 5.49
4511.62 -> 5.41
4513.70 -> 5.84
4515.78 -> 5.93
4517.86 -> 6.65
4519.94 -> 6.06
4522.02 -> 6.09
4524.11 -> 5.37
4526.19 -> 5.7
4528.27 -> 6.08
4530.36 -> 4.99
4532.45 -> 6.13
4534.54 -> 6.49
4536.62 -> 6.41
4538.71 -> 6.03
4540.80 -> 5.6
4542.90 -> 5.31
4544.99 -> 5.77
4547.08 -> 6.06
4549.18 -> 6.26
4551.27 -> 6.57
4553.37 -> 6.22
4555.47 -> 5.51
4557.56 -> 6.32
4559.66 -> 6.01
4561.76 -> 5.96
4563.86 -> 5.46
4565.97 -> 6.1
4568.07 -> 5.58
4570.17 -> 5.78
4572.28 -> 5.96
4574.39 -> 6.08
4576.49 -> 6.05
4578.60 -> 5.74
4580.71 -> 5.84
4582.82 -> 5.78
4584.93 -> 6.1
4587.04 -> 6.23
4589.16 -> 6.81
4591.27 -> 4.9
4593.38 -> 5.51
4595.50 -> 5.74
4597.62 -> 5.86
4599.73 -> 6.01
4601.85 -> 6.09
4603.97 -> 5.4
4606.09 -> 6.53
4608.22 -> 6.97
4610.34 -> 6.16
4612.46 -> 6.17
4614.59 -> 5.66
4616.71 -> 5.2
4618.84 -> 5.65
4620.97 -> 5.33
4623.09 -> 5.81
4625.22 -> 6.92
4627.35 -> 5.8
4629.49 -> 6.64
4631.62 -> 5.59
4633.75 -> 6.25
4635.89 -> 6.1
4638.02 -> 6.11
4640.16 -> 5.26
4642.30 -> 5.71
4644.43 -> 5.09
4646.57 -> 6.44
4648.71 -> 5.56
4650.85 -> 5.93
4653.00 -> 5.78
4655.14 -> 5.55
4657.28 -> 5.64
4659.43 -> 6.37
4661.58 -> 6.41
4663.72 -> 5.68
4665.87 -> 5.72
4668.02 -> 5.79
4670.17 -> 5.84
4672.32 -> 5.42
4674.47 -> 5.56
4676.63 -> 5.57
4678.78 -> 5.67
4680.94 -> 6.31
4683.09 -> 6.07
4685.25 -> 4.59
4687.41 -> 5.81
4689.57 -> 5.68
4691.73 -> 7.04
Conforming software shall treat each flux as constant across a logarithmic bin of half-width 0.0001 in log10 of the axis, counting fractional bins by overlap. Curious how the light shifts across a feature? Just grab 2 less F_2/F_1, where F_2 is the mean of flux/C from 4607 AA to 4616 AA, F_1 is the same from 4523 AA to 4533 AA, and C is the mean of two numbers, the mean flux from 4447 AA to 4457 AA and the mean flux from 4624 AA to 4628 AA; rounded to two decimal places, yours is 0.90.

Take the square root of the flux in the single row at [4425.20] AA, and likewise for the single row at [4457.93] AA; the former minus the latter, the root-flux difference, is 0.34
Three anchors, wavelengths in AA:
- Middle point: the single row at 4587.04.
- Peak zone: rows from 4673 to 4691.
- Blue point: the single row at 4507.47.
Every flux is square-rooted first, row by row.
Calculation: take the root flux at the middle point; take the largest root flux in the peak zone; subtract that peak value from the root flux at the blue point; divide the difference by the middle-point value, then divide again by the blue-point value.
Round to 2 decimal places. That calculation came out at -0.02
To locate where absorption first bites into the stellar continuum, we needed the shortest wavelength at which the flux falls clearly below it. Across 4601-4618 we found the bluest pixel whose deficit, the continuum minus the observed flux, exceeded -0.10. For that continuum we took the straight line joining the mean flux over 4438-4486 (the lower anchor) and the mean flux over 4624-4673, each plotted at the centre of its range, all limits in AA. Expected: 4603.97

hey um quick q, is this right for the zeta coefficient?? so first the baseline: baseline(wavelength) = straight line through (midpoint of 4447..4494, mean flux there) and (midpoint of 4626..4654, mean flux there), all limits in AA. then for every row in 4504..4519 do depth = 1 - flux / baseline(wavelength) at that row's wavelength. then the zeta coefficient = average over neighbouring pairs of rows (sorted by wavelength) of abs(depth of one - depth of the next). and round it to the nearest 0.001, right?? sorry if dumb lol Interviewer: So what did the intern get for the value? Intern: 0.079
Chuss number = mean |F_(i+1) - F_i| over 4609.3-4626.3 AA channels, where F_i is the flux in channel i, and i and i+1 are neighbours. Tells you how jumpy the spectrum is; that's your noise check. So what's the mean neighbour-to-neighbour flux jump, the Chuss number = 0.48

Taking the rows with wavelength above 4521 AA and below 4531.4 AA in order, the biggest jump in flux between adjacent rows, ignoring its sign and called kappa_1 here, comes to 1.1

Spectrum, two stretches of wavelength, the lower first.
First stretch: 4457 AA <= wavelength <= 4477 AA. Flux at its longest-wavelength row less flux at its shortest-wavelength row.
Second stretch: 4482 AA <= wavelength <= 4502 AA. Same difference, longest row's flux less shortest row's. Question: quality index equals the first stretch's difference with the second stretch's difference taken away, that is 1.6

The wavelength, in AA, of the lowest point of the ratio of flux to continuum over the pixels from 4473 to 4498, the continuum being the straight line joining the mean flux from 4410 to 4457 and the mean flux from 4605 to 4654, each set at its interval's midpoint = 4488.83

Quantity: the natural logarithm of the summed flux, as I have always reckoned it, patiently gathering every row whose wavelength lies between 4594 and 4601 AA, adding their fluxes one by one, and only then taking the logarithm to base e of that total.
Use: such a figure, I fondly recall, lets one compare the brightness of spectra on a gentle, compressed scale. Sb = 2.87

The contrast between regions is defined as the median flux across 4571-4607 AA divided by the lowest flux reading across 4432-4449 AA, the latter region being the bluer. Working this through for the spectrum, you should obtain 1.20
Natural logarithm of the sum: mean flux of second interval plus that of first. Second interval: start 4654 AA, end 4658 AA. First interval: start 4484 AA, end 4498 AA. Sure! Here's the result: 2.44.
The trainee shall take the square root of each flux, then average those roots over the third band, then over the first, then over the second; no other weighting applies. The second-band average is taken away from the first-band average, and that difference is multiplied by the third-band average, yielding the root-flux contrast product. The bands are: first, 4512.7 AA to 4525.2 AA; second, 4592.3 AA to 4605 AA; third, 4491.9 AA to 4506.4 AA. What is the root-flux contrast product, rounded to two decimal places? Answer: 0.11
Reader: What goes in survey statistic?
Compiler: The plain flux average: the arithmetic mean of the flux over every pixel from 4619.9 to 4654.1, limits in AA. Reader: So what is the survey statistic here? 5.89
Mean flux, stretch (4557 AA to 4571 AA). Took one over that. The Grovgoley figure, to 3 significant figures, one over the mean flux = 0.170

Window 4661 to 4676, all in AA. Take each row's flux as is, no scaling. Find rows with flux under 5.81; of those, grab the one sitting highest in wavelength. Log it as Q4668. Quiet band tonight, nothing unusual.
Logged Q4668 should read 4674.47 AA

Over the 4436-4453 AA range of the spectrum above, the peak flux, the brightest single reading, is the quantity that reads 6.27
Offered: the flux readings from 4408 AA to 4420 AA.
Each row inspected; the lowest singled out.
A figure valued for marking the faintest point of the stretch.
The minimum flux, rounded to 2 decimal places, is 5.02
